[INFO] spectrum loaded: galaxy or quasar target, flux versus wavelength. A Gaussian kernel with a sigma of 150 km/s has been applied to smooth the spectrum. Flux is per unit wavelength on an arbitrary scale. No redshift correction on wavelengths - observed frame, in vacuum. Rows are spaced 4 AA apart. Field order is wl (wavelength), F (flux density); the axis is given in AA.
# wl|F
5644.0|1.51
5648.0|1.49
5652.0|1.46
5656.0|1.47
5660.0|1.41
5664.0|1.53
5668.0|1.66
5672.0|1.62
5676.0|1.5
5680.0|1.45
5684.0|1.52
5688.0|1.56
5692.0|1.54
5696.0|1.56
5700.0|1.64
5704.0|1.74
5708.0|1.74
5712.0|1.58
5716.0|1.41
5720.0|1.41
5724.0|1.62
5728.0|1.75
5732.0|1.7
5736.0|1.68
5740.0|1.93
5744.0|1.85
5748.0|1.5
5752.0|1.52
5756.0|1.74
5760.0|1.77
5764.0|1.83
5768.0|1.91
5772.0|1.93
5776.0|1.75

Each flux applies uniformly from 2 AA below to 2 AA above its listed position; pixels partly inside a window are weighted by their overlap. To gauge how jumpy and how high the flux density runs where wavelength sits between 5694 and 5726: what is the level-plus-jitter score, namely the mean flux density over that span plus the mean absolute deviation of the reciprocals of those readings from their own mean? 1.63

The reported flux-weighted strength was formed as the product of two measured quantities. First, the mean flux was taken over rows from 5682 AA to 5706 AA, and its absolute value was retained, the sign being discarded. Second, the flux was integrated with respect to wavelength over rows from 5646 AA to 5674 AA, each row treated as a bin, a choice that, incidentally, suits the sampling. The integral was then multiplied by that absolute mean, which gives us 68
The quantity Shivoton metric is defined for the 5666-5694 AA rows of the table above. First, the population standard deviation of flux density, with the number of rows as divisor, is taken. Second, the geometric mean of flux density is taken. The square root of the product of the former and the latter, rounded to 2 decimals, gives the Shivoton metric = 0.32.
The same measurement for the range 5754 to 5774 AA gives 0.37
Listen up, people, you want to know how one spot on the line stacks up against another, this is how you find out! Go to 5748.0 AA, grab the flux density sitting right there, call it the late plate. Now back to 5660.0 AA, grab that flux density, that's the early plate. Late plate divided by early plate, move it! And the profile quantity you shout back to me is 1.06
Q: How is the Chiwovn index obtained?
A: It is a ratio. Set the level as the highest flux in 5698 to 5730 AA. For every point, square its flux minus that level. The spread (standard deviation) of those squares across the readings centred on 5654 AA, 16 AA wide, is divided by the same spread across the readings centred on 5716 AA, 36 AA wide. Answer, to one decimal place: 0.4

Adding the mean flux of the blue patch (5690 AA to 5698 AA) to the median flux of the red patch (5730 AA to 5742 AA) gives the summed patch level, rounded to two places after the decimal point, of 3.25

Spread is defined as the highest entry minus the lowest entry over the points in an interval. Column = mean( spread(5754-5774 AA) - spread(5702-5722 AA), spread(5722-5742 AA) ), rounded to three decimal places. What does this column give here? 0.085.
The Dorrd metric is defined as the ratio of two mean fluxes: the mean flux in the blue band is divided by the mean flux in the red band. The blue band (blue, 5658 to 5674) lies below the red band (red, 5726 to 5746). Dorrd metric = 0.873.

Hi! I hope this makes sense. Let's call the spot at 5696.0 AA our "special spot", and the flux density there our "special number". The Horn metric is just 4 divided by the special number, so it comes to 2.56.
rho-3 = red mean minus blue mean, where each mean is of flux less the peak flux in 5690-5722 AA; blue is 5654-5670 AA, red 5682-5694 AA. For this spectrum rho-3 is 0.02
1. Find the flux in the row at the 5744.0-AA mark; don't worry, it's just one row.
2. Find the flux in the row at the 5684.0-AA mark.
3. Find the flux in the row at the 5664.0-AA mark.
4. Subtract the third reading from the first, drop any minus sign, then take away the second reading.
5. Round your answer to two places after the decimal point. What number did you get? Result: -1.20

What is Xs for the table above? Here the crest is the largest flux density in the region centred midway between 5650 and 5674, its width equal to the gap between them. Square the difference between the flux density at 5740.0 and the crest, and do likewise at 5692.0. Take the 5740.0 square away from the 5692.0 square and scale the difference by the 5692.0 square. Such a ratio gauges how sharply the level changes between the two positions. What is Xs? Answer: -4.1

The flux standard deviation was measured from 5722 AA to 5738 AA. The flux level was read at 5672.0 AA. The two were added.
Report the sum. 1.67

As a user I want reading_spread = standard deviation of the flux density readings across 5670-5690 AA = 0.06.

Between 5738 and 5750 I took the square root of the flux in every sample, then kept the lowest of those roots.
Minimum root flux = 1.22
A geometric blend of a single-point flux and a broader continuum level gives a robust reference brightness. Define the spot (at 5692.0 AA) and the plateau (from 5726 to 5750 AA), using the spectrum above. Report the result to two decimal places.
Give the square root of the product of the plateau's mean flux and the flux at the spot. 1.63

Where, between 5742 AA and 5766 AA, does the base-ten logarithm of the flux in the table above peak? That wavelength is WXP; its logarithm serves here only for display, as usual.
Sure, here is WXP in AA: 5744.0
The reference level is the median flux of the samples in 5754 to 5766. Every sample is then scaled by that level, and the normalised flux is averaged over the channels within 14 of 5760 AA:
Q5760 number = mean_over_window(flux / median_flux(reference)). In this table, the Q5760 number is 0.98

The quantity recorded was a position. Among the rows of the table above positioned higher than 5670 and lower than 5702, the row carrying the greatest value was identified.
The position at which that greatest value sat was 5700.0 AA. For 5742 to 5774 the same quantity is 5772.0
